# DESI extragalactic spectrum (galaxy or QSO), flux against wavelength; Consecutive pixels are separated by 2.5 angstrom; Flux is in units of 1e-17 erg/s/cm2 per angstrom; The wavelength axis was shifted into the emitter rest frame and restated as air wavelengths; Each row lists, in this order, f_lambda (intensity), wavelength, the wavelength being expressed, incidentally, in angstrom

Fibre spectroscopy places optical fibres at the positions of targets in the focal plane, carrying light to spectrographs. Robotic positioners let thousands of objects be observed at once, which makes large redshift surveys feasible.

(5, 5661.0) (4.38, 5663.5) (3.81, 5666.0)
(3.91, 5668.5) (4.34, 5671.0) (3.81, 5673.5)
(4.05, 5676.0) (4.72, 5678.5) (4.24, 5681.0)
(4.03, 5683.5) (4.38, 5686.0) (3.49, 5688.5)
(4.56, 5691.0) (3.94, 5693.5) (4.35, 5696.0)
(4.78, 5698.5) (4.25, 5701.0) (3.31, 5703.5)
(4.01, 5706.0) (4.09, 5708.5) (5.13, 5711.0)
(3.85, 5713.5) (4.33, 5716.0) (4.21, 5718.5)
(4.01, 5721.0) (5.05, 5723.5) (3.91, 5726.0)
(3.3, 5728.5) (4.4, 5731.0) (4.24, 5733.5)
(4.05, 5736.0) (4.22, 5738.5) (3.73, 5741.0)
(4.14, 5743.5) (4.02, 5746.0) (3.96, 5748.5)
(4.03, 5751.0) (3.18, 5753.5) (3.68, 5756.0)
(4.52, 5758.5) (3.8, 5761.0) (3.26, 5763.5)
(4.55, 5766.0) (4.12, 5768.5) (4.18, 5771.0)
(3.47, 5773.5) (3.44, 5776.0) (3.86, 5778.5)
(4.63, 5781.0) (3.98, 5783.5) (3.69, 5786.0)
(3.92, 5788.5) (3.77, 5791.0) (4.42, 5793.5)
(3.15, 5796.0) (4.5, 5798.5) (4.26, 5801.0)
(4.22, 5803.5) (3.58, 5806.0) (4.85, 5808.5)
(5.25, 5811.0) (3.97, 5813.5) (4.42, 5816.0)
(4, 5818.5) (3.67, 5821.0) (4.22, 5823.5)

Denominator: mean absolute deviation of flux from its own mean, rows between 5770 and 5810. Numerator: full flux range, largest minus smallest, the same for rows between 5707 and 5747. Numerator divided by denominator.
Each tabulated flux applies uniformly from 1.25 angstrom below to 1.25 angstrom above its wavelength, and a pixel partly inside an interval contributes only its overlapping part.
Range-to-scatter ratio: 4.7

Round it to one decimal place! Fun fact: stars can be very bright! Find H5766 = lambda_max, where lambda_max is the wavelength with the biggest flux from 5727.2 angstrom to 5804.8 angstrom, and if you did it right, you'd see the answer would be 5781.0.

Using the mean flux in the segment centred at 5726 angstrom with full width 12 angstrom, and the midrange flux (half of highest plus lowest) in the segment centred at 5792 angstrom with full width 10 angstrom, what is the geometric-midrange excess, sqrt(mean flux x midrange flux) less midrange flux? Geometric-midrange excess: 0.2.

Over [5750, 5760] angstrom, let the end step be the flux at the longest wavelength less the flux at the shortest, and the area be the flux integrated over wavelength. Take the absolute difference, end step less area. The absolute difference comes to 38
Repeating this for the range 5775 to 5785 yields 39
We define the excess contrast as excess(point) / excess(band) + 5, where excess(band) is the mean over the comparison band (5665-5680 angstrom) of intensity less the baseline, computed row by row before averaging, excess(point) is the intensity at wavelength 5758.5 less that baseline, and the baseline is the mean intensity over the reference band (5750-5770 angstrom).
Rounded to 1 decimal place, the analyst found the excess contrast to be 7.9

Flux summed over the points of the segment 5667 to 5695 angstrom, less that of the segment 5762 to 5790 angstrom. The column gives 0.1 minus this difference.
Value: -2.3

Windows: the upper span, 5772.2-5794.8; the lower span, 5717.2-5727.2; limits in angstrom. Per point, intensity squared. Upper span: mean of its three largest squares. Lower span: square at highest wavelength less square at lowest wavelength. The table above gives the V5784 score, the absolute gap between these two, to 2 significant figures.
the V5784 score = 21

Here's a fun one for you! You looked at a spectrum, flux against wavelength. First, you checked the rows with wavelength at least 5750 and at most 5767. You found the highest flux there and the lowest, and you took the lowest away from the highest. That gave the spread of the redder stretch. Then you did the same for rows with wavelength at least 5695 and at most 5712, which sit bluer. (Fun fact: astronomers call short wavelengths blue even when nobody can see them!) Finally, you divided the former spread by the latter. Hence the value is 0.75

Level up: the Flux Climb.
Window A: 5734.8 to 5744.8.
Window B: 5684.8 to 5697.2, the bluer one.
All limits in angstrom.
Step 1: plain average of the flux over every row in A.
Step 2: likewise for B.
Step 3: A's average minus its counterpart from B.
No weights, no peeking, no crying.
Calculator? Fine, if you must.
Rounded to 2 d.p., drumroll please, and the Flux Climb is -0.11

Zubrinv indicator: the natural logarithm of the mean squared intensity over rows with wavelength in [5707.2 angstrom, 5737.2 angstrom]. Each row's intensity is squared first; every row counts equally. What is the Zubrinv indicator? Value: 2.89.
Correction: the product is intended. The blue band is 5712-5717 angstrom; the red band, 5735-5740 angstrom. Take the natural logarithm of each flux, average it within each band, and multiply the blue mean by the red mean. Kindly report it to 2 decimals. 2.00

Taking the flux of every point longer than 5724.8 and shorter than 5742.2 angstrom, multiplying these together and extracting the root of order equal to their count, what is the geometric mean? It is 3.96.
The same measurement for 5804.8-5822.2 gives 4.21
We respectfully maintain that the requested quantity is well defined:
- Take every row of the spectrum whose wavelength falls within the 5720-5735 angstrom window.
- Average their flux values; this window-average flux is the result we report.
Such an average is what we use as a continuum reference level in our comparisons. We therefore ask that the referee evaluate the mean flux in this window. 4.15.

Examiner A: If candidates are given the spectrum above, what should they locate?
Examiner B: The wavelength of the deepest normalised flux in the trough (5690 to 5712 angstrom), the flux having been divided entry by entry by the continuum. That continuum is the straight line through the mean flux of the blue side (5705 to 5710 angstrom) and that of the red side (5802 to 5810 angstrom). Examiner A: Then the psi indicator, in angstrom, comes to 5703.5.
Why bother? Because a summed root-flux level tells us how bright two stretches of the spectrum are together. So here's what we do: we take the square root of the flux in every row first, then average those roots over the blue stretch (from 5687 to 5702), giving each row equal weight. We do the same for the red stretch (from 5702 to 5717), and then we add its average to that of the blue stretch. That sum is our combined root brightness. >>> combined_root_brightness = 4.08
